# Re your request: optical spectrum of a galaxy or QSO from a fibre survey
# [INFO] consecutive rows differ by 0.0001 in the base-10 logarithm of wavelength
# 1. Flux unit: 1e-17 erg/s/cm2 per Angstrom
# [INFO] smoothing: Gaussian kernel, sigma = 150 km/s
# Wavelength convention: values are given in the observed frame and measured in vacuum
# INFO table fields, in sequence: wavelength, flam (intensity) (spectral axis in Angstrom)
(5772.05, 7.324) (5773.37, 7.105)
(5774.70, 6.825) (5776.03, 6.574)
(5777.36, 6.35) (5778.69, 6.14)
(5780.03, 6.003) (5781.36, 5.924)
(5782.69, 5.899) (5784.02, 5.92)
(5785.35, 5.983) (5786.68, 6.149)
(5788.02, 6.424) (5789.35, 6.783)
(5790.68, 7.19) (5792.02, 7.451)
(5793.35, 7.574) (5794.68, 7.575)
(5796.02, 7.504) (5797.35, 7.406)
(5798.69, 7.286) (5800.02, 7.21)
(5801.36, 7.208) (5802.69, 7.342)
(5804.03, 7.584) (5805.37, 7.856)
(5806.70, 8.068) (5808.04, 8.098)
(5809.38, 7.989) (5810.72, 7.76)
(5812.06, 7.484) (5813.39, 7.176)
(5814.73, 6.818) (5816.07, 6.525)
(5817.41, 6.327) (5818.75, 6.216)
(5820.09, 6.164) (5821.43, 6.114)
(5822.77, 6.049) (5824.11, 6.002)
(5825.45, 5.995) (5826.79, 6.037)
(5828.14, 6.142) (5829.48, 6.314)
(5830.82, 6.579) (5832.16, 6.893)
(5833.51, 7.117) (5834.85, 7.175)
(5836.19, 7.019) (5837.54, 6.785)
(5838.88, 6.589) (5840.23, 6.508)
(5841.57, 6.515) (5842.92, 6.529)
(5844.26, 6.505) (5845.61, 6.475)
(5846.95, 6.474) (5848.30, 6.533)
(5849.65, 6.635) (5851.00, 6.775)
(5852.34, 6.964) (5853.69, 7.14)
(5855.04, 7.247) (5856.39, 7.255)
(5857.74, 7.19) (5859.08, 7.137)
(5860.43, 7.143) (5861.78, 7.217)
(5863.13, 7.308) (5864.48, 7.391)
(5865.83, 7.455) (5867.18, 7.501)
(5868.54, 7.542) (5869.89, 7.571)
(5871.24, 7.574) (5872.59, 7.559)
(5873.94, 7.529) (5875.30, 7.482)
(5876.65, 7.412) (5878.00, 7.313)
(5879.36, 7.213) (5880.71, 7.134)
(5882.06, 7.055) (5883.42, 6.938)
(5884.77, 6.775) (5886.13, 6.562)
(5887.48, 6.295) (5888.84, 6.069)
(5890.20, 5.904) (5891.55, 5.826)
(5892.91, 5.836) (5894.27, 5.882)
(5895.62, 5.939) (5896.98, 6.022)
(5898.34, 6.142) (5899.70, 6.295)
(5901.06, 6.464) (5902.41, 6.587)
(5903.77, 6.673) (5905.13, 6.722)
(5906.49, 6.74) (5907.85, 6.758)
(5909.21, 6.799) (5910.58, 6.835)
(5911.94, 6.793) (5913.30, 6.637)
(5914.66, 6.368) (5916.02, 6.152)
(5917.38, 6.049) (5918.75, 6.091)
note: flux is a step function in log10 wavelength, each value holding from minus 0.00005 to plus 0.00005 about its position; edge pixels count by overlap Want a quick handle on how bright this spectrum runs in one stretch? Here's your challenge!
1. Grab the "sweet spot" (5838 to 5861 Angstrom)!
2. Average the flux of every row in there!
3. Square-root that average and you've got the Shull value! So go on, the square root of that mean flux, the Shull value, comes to 2.61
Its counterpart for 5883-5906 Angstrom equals 2.51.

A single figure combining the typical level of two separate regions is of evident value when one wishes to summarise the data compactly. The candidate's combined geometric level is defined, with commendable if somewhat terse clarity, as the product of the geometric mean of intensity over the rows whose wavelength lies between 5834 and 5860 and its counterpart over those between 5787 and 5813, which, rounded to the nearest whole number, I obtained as 51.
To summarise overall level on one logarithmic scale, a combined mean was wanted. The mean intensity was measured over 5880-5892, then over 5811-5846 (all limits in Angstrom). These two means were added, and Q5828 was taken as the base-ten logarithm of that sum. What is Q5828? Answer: 1.12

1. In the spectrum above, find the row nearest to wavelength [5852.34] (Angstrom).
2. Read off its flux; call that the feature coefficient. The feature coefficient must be 6.964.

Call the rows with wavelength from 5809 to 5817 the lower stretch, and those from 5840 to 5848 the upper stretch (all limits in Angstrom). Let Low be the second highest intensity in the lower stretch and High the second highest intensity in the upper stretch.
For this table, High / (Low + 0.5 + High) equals 0.441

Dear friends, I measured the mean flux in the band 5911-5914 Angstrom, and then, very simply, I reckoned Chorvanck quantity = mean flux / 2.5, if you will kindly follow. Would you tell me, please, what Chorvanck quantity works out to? 2.69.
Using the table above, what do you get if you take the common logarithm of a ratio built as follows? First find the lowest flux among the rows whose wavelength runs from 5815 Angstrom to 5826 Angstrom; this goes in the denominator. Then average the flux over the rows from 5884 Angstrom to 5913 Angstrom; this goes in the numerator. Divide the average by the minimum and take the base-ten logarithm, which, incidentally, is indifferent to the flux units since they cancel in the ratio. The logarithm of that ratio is 0.03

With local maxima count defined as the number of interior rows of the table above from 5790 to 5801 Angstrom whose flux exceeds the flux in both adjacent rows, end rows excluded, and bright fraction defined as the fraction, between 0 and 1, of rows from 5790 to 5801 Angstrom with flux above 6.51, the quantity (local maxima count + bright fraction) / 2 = 1.0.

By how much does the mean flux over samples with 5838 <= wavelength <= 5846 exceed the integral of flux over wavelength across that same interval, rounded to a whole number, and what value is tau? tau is -46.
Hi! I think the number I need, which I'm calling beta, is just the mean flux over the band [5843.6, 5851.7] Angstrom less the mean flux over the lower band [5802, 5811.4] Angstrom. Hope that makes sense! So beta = -1.2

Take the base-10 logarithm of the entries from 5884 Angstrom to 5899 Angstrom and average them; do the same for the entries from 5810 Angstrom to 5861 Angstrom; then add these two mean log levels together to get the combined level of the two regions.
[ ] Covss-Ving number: 1.61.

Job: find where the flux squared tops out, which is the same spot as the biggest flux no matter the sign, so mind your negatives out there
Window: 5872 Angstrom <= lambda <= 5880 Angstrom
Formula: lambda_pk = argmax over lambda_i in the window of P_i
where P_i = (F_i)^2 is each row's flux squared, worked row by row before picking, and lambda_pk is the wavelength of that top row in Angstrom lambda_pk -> 5872.59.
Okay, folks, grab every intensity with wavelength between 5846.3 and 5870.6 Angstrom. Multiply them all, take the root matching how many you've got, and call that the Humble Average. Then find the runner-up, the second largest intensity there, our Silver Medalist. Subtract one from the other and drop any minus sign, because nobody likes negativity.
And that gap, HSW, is 0.4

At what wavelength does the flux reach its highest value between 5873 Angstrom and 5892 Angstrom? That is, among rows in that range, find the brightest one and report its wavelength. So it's 5873.94 Angstrom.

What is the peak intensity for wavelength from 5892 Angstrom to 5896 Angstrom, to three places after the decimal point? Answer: 5.939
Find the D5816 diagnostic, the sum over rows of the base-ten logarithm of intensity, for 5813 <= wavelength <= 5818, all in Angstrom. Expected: 3.31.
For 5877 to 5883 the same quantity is 3.42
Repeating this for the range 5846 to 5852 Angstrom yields 3.28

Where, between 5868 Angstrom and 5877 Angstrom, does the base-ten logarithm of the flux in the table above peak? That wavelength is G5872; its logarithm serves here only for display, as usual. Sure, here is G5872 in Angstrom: 5871.24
